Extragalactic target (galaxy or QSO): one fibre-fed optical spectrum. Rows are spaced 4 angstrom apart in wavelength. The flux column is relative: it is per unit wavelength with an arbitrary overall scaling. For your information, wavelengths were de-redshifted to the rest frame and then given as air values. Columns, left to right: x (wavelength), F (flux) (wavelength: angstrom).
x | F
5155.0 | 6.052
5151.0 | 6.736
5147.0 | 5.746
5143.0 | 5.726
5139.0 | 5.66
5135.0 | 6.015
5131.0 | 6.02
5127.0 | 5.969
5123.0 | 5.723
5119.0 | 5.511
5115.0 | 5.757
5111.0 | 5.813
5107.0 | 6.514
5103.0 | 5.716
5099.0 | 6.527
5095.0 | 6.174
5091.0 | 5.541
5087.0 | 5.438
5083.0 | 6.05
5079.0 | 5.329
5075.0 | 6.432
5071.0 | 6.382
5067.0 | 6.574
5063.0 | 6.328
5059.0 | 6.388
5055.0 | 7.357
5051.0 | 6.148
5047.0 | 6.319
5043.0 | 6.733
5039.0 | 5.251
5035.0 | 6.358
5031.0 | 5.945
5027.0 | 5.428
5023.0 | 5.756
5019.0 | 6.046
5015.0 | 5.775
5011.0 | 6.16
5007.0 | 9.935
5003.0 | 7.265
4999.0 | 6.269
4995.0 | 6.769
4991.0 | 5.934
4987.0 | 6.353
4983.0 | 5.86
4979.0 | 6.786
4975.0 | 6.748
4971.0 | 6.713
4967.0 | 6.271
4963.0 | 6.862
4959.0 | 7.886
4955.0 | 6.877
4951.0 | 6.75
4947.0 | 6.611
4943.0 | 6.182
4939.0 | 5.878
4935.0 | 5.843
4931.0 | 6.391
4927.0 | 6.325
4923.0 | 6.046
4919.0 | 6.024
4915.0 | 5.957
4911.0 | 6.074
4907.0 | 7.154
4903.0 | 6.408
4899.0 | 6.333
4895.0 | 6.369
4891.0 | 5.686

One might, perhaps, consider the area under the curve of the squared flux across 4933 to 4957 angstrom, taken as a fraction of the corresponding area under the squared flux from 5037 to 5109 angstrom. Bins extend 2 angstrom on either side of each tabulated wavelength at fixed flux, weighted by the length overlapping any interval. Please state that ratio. 0.35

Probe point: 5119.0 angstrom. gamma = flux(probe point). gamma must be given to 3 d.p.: 5.511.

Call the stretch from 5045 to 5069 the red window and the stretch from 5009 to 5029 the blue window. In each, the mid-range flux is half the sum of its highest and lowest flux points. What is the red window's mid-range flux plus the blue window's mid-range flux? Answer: 12.5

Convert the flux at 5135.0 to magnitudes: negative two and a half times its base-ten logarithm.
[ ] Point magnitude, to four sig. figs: -1.948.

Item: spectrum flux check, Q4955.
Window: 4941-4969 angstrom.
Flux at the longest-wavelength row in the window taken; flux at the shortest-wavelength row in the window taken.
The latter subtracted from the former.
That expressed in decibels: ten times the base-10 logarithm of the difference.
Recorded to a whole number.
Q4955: -11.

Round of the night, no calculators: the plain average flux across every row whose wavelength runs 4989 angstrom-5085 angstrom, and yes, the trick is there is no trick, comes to 6.37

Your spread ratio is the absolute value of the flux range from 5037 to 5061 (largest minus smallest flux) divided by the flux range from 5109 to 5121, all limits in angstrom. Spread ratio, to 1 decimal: 7.0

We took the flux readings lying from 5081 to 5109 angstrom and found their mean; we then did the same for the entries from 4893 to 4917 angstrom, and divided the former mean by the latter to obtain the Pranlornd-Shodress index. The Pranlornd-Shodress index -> 0.94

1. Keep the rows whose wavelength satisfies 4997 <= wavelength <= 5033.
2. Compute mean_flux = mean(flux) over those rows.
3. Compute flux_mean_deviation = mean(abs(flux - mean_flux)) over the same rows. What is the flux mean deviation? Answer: 0.93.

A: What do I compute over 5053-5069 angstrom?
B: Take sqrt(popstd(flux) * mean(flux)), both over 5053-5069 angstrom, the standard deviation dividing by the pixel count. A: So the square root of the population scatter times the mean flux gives 1.7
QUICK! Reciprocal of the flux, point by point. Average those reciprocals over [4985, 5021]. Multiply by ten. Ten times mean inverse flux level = 1.52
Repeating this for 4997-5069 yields 1.58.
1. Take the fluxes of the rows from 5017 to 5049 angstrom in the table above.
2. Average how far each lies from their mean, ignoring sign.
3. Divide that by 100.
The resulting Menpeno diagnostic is 0.0038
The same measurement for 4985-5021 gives 0.0084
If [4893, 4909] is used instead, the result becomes 0.0029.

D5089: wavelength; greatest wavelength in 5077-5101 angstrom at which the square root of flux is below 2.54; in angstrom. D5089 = 5095.0 angstrom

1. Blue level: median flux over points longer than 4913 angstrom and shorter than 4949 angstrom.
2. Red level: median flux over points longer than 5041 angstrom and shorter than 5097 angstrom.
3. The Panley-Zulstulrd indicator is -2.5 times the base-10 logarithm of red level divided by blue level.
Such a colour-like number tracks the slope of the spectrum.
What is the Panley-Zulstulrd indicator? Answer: -0.05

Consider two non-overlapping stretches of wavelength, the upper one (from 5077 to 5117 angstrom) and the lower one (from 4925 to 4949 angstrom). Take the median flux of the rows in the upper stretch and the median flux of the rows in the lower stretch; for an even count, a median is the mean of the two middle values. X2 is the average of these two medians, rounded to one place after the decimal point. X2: 6.0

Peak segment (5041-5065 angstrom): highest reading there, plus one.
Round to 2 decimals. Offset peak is 8.36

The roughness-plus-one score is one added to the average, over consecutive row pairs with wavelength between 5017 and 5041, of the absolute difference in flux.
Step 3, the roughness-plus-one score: 1.53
